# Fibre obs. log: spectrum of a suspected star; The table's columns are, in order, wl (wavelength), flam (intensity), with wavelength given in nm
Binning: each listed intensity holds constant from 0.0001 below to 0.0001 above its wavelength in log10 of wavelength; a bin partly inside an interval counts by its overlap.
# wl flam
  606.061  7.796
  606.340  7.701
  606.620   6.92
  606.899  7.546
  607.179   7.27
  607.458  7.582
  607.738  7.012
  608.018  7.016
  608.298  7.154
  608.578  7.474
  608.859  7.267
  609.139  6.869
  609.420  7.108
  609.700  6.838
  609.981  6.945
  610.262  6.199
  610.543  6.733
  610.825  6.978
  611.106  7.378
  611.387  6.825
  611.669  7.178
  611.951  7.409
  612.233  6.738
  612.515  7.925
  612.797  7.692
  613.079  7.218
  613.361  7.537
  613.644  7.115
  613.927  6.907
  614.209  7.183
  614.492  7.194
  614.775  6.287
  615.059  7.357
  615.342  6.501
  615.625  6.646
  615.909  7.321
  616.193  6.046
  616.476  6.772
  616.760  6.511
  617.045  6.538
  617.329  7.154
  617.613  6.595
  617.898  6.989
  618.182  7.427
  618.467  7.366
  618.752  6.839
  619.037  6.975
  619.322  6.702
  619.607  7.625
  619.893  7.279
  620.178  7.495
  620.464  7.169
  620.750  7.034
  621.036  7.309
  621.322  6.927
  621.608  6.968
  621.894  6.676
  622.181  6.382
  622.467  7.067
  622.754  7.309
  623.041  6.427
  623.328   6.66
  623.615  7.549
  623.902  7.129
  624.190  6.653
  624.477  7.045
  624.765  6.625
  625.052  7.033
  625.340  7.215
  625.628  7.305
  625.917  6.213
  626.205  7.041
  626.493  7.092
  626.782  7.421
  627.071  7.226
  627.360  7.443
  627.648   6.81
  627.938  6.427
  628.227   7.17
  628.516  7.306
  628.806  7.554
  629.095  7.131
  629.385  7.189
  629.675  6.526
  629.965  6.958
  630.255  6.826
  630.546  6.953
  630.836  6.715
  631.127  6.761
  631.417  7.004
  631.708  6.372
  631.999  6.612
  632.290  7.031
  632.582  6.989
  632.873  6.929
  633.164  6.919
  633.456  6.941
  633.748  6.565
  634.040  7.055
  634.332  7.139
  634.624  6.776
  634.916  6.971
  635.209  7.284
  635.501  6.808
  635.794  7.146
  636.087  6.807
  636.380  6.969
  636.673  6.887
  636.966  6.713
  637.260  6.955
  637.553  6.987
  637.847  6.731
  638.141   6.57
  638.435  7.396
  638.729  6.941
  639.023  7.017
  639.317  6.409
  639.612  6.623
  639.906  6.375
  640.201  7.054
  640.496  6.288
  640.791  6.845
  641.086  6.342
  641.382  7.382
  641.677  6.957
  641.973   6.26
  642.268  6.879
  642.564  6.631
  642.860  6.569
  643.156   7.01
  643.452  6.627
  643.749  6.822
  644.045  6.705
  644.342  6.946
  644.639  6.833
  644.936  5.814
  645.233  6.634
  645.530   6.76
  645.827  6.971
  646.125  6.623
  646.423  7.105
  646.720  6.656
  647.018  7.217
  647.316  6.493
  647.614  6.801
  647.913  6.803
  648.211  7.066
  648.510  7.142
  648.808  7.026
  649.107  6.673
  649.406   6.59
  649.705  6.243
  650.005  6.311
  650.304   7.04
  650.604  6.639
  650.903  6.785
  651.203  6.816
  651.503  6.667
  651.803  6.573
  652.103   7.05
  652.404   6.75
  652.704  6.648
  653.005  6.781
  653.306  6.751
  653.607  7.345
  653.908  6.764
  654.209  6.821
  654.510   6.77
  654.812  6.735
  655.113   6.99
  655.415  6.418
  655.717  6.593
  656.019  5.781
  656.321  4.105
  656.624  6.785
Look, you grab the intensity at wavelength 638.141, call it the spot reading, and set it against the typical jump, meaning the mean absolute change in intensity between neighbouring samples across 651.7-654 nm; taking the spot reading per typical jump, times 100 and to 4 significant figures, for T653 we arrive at 2074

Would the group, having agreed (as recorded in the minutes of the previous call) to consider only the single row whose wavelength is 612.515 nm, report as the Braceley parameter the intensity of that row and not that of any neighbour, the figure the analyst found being 7.925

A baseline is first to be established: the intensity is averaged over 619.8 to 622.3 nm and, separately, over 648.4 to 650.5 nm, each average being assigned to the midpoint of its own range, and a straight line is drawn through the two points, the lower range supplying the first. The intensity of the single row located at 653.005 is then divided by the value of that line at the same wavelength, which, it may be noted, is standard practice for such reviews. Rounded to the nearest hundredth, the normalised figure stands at 1.02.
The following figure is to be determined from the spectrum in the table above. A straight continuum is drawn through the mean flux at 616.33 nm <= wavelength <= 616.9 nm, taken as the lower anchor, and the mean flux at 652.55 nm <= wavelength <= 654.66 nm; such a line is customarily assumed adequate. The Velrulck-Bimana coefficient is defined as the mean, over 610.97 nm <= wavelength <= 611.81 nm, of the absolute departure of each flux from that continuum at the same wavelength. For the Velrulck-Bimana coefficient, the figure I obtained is 0.51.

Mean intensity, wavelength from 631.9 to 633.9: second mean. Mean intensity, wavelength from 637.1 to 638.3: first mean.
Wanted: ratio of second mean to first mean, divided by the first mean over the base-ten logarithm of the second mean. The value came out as 0.124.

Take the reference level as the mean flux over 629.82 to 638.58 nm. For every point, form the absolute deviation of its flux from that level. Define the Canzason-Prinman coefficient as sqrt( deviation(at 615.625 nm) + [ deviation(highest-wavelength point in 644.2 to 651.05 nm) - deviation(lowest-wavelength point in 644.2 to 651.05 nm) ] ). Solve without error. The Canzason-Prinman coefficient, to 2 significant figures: 0.55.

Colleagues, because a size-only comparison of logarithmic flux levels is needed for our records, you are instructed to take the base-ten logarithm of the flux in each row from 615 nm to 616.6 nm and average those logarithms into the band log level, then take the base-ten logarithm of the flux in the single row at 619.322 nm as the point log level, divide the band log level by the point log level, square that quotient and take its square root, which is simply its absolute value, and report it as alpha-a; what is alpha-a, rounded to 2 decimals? 1.00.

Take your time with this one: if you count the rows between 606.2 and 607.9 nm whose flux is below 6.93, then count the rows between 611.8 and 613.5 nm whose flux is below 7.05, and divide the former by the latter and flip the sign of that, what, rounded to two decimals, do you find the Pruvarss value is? -1.00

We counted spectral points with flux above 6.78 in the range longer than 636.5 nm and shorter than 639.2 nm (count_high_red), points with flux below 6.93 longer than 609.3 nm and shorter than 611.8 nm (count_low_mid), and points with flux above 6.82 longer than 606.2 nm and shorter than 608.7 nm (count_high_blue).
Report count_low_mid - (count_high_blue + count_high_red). -11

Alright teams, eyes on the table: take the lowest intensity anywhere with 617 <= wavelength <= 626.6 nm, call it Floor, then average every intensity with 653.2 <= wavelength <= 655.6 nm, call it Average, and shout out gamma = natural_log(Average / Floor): 0.094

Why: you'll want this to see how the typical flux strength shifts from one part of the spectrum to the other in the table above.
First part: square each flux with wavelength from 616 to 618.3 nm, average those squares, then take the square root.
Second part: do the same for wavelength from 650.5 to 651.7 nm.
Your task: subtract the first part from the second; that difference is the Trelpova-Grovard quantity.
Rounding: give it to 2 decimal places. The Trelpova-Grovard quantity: -0.04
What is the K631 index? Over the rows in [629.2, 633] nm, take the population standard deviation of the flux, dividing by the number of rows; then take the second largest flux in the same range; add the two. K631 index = 7.3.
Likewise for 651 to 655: 7.2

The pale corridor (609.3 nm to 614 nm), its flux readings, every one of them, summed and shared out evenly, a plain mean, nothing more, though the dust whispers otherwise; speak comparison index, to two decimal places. 7.10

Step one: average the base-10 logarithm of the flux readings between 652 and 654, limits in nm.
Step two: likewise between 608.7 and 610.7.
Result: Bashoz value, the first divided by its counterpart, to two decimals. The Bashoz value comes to 1.00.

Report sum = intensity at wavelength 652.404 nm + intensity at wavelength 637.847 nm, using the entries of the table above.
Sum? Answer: 13.5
